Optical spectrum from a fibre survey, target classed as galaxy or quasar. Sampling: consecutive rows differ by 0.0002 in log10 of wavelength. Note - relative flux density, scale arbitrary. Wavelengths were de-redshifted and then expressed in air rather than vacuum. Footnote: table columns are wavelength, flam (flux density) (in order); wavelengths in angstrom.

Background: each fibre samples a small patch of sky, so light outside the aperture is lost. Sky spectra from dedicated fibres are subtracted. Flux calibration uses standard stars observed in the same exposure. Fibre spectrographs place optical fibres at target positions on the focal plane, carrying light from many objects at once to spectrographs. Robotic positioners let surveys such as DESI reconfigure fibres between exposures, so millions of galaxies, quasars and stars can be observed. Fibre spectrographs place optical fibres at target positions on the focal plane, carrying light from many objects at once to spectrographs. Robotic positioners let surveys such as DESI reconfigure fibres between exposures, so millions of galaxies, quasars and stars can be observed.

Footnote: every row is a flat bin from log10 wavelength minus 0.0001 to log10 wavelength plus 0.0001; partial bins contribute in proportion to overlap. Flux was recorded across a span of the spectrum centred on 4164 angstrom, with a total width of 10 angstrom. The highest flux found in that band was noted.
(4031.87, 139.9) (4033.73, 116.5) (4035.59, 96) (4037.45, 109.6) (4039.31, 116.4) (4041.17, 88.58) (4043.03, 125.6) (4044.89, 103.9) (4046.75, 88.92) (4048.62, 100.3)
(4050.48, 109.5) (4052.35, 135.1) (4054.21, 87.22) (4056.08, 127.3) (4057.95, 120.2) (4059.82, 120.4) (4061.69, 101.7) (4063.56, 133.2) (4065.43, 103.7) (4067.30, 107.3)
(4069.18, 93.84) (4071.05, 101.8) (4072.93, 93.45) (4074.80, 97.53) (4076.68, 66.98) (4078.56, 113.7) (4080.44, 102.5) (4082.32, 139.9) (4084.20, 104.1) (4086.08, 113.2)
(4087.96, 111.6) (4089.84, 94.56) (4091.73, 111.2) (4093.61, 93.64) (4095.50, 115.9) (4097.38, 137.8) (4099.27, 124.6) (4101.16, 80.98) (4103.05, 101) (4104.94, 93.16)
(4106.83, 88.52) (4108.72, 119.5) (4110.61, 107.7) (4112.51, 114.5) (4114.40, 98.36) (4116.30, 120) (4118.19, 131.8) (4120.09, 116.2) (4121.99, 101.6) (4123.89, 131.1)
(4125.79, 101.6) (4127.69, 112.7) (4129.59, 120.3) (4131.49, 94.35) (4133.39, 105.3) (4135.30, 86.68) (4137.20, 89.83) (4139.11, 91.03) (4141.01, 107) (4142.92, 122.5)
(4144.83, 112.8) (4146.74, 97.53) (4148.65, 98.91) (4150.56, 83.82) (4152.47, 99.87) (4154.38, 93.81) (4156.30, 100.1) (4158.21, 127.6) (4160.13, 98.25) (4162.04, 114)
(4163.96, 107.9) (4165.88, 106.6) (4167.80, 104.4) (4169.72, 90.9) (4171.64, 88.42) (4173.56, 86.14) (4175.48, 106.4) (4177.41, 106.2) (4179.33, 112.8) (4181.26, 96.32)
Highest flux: 114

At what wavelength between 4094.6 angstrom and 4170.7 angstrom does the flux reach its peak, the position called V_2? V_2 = 4097.38 angstrom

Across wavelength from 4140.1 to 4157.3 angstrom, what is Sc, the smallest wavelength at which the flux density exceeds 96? 4141.01 angstrom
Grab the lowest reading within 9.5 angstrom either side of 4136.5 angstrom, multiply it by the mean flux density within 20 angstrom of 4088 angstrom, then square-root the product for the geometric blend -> 94.9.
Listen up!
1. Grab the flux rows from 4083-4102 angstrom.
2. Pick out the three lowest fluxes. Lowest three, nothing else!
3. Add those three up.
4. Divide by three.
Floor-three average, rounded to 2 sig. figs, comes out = 90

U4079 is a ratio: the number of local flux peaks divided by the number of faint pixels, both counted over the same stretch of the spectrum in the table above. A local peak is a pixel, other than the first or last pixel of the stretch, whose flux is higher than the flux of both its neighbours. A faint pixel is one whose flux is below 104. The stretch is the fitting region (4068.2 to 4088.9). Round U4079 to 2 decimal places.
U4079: 0.83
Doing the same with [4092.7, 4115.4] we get 0.67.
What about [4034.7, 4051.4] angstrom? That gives 0.40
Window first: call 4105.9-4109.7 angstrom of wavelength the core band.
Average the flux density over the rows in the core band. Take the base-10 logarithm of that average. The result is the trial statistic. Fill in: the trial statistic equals 2.02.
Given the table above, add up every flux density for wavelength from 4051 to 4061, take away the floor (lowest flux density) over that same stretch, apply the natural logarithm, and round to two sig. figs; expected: 6.2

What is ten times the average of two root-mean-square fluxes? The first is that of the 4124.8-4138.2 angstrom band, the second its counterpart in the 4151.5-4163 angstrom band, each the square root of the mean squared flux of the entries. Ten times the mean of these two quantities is 1042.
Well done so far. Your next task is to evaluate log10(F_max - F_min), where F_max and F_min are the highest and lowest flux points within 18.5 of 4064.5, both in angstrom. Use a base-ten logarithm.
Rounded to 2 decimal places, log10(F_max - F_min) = 1.86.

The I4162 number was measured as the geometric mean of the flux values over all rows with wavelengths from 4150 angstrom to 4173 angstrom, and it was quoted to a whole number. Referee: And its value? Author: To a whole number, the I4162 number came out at 101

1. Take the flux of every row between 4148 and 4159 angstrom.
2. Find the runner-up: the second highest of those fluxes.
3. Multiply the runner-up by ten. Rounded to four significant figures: 1001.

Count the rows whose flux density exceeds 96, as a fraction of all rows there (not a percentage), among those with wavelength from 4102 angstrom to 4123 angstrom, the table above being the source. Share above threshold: 0.82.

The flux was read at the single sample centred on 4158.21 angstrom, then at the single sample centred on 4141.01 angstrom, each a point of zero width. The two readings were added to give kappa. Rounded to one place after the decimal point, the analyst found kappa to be 234.6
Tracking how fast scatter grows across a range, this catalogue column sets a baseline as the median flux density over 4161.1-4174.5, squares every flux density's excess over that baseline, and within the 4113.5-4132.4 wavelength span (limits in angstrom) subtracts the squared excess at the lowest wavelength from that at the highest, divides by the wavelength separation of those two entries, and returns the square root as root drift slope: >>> 1.9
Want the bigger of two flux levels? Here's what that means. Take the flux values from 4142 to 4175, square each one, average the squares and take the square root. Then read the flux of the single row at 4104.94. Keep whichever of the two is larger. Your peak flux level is 103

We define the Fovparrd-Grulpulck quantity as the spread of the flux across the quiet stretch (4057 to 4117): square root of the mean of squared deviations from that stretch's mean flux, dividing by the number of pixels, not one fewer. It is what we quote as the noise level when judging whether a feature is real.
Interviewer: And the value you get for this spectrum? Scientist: 15.6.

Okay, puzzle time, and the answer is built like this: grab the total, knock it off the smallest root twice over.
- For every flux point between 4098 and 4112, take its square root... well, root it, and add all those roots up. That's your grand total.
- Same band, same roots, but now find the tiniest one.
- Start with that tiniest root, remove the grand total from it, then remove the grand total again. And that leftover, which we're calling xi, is -132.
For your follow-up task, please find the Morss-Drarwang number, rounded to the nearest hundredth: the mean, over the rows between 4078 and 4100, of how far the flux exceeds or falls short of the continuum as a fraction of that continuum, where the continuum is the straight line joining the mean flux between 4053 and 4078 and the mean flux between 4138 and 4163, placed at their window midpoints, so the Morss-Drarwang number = 0.09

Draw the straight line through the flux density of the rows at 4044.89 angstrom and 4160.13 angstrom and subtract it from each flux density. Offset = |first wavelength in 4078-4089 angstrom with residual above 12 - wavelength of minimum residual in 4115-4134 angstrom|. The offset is 49.2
